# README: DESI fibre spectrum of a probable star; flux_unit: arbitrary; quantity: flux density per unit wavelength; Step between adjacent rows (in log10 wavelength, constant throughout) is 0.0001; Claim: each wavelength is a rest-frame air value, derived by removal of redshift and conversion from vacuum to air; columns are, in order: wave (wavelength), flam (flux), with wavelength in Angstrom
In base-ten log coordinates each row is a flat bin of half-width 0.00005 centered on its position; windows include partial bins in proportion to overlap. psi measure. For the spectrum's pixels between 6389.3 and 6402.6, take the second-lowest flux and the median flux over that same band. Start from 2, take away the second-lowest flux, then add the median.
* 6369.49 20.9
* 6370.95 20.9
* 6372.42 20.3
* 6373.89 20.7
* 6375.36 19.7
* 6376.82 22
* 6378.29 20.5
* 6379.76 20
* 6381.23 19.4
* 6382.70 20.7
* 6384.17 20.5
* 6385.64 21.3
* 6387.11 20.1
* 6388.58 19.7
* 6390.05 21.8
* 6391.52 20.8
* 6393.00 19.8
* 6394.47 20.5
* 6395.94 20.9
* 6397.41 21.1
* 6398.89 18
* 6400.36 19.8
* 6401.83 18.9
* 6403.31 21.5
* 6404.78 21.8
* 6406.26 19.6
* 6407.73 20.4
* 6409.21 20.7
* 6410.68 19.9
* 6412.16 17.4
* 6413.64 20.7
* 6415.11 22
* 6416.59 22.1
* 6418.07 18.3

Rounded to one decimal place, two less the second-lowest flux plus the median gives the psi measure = 3.6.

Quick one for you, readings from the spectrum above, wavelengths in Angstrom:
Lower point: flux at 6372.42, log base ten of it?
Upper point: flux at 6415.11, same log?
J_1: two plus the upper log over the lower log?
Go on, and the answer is 3.027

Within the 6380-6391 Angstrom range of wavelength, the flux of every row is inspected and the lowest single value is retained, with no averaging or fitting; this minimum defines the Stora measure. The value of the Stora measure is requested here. 19.4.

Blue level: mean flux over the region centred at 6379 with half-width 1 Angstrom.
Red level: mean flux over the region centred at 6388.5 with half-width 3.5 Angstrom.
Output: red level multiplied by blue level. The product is 420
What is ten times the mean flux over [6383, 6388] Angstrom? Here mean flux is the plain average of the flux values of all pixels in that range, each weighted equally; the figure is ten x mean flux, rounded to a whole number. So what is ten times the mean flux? 206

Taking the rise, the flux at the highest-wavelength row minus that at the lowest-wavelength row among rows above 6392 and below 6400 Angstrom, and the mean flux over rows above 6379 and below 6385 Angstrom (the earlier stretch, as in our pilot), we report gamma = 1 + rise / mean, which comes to 0.91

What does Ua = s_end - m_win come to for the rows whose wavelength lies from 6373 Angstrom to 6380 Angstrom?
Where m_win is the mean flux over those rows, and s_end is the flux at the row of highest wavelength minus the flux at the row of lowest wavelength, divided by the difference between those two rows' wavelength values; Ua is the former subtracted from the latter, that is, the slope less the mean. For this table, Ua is -20.7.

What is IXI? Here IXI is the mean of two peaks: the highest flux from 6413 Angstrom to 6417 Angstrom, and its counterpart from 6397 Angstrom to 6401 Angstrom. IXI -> 21.6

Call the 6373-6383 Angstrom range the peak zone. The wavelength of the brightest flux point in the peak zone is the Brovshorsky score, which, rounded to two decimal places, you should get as 6376.82 Angstrom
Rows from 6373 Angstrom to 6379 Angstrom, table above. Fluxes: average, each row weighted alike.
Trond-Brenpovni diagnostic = 20.7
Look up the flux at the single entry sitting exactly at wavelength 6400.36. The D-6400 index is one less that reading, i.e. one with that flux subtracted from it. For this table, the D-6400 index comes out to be -18.8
